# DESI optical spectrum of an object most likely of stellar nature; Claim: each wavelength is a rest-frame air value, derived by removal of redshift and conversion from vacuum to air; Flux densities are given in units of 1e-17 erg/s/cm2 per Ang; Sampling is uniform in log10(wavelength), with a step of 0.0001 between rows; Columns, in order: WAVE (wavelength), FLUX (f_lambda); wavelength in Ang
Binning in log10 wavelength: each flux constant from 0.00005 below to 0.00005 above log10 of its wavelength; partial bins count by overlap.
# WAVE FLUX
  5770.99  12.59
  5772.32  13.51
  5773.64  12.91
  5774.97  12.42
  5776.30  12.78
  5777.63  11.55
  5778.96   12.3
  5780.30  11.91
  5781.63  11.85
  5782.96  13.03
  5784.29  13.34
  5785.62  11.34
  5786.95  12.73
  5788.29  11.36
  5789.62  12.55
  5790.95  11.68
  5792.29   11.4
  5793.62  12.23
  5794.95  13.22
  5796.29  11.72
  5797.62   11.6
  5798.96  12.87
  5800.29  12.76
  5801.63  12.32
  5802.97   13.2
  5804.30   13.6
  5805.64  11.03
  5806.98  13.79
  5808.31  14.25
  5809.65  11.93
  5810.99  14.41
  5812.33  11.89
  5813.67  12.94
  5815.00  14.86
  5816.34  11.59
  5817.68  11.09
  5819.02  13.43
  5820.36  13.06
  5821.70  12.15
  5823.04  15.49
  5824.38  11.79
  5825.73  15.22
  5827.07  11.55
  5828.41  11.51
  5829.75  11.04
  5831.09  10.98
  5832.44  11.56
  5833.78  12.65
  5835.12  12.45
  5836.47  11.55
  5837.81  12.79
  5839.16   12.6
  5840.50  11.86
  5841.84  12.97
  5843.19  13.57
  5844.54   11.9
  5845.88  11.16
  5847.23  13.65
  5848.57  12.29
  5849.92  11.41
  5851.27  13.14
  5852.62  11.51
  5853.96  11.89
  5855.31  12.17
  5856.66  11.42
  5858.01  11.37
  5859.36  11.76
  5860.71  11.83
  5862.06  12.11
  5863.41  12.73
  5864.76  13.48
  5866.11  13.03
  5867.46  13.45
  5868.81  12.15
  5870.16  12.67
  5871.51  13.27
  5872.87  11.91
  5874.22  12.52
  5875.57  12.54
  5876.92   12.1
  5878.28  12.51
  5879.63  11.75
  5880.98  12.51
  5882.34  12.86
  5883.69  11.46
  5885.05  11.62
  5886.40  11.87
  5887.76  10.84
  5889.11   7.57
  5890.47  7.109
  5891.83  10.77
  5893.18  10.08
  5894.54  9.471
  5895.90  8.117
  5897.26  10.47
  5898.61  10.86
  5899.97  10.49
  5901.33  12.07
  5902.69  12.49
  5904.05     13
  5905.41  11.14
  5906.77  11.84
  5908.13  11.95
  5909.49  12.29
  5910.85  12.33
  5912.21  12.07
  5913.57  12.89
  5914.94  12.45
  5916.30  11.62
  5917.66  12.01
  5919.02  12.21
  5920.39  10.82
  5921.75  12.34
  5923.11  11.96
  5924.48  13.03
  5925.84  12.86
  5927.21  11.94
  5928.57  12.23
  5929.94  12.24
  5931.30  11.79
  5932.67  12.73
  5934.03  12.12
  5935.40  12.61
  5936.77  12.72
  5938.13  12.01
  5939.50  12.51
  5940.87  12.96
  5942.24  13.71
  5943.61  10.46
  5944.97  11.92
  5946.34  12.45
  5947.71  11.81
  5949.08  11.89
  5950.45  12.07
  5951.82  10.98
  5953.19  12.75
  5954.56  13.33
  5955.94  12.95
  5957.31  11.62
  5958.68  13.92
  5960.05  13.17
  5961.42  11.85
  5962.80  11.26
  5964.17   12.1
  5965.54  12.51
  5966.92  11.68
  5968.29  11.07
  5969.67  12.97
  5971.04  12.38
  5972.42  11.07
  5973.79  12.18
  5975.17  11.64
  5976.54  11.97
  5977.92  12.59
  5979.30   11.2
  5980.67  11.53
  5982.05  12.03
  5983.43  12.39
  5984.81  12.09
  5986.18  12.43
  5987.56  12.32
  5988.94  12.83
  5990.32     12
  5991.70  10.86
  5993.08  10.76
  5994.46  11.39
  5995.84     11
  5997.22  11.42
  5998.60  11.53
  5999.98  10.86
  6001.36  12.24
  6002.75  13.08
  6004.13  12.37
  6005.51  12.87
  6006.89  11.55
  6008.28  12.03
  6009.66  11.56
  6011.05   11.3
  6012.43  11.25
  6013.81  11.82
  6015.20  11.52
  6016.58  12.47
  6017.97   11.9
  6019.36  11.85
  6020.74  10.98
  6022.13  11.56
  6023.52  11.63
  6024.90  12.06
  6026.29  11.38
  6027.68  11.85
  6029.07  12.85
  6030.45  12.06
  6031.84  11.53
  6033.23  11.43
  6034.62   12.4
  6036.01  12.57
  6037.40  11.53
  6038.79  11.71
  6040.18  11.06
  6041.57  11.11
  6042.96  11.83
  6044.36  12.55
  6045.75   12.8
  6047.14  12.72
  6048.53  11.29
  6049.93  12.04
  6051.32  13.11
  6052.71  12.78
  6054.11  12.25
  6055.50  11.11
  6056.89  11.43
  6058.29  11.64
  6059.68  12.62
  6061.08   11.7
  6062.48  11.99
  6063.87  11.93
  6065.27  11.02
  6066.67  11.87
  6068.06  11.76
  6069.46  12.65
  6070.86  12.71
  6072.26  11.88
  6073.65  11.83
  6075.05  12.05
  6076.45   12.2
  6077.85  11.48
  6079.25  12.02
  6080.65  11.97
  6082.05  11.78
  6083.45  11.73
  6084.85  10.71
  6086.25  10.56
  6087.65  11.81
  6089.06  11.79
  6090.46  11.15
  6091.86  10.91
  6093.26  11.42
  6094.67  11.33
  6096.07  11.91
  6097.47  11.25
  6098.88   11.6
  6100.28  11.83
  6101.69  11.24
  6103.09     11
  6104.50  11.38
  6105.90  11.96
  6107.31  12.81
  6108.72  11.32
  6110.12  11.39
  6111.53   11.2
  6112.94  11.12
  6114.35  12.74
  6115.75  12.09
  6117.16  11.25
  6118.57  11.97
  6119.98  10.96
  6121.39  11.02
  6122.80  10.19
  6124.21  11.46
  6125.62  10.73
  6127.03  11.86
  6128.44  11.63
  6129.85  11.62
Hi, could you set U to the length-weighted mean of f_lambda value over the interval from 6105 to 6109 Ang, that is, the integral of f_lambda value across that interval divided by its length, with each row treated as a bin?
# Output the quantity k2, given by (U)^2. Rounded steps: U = 12.1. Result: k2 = 146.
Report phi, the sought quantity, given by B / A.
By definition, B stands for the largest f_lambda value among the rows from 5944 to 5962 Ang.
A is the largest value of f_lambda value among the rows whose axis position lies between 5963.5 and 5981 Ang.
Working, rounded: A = 12.97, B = 13.92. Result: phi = 1.07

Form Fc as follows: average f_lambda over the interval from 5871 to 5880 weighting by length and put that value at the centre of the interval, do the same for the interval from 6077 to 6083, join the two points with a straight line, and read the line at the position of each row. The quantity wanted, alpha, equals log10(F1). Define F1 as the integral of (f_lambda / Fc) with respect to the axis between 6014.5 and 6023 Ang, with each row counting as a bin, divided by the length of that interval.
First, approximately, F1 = 0.98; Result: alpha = -0.010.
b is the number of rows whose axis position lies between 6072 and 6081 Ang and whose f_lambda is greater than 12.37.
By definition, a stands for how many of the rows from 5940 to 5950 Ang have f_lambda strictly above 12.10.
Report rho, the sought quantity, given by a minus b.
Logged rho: 3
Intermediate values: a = 3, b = 0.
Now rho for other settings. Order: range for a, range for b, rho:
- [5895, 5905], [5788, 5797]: 0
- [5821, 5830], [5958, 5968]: 0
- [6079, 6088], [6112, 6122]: -1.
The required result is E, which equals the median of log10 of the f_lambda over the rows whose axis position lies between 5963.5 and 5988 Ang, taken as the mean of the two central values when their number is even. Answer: 1.08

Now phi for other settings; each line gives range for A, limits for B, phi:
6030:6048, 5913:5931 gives 1.02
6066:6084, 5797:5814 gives 1.13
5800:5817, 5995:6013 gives 0.88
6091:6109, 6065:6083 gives 0.99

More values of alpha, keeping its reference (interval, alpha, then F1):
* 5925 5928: 0.007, 1.02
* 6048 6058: 0.004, 1.01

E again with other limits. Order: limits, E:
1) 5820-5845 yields 1.08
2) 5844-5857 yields 1.08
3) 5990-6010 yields 1.06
